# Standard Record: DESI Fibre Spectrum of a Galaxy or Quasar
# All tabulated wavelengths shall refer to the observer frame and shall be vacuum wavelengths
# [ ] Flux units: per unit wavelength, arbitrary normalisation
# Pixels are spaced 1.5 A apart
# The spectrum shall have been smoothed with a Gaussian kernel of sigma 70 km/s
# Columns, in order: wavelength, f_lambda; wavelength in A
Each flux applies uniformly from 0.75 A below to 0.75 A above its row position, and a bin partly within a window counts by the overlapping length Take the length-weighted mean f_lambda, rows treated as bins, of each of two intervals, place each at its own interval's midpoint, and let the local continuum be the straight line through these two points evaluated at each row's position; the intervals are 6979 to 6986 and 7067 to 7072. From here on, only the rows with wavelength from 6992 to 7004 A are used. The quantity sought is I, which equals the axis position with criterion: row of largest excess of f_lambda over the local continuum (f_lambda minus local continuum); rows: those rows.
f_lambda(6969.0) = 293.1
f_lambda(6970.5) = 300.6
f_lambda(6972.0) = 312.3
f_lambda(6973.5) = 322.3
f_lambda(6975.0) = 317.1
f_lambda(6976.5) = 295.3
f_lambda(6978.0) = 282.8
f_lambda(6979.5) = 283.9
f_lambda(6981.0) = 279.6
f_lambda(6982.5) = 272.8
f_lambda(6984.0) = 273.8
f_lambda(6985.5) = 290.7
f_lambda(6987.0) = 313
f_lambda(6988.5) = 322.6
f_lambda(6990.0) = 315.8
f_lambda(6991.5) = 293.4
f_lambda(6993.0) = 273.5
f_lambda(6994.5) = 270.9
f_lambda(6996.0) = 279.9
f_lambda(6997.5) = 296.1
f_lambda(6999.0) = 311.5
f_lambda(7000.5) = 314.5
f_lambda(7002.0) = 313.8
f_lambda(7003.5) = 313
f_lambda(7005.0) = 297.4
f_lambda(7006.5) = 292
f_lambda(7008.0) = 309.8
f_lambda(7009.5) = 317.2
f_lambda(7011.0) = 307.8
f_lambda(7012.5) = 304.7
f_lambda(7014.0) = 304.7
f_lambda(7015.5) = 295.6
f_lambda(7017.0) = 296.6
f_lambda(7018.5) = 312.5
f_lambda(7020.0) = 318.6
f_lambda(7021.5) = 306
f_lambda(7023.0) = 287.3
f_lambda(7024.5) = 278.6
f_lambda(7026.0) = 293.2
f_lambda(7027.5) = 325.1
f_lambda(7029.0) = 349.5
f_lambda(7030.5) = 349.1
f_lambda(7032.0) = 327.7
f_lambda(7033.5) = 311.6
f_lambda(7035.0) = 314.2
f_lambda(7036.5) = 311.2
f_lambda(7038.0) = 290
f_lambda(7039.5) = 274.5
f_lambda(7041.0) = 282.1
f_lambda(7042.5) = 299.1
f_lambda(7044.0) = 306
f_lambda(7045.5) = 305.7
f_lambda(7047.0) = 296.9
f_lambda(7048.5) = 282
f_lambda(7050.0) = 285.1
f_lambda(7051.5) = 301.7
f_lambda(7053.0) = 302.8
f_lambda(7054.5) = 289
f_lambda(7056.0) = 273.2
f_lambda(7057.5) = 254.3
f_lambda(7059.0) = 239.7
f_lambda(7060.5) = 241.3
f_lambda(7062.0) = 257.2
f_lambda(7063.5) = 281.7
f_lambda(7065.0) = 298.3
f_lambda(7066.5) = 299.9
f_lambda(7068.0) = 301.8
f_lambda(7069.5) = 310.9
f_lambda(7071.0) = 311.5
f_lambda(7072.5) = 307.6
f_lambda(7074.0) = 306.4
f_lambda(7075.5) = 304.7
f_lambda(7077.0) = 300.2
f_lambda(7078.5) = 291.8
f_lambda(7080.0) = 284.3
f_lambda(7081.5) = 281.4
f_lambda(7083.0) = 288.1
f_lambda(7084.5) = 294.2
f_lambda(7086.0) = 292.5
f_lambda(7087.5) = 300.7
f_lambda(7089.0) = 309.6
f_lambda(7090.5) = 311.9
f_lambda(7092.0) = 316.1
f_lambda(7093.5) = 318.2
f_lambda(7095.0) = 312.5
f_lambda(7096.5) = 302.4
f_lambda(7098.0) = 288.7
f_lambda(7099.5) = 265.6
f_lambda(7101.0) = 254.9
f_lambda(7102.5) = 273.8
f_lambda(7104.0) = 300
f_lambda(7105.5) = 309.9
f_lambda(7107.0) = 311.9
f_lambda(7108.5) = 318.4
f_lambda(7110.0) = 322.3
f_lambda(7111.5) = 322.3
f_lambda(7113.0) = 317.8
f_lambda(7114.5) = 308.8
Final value 7000.5 A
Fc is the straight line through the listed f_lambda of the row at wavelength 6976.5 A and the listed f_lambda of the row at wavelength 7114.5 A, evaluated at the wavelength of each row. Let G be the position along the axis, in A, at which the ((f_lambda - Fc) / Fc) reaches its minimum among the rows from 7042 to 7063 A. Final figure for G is 7059.0 A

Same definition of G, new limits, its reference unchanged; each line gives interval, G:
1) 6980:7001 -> 6994.5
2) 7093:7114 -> 7101.0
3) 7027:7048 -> 7039.5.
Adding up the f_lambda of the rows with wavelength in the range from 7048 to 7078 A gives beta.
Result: 5749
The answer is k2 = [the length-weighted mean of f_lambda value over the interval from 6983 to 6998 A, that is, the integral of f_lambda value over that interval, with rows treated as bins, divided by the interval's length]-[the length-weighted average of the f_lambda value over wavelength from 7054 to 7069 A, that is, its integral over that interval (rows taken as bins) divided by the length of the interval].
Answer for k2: 19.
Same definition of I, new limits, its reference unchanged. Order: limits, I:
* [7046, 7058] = 7053.0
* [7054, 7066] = 7065.0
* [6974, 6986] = 6975.0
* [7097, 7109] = 7108.5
